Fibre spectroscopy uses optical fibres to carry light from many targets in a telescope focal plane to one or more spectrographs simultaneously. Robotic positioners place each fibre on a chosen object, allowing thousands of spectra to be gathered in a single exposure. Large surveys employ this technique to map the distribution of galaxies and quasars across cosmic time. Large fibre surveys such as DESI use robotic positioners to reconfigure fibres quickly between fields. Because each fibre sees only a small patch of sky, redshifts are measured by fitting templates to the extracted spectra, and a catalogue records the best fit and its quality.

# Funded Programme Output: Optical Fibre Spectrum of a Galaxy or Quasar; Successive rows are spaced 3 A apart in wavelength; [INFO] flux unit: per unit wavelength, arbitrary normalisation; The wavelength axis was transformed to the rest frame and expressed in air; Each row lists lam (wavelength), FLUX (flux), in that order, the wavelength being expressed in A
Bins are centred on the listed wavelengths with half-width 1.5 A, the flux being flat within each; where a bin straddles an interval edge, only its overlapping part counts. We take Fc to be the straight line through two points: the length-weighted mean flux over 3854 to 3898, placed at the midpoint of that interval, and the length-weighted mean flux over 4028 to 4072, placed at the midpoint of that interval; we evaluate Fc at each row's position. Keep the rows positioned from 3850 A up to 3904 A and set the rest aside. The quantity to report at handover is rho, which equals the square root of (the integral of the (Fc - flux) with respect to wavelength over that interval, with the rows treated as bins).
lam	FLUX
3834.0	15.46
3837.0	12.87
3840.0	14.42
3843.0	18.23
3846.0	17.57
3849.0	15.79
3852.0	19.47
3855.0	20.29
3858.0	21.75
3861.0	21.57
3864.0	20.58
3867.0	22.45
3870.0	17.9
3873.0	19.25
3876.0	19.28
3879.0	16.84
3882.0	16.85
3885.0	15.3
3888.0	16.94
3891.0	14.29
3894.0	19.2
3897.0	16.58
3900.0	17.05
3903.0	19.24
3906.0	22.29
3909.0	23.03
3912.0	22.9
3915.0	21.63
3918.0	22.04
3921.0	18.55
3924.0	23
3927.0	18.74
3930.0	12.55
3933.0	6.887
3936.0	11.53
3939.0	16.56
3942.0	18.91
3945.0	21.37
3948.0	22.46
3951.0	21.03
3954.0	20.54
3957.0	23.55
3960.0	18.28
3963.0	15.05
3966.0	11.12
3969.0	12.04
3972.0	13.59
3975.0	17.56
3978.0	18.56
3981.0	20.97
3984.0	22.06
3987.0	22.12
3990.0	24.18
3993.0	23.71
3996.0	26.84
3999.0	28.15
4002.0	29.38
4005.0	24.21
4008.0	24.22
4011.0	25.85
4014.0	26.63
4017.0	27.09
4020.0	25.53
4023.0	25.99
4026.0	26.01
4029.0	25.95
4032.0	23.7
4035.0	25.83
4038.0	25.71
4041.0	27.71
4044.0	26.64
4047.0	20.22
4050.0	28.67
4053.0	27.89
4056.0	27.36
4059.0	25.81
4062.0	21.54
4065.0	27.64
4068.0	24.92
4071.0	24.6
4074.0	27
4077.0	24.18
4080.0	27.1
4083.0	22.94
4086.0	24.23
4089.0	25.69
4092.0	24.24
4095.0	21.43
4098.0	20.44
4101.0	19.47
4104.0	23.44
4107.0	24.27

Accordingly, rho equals 2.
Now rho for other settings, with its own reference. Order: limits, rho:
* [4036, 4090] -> 6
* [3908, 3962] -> 10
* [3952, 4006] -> 11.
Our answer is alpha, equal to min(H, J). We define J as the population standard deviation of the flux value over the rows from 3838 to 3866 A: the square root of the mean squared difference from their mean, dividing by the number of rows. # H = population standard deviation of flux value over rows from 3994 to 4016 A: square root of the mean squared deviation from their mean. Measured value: 1.8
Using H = 1.8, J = 2.41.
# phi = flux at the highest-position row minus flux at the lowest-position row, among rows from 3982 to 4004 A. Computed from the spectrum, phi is 7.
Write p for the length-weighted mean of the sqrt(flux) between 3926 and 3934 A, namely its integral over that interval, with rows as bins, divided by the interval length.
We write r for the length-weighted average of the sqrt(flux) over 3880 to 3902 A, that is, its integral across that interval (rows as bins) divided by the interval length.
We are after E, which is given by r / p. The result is 1.16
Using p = 3.5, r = 4.08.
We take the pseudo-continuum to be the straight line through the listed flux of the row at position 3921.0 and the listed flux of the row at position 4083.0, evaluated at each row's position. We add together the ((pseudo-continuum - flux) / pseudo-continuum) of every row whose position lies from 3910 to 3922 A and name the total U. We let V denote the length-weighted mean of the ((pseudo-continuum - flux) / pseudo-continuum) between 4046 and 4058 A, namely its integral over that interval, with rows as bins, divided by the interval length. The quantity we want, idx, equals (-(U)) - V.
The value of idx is 0.8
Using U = -0.6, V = -0.19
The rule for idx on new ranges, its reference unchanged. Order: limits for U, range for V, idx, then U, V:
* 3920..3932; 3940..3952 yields 0.0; 0.1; -0.08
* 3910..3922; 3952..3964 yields 0.6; -0.6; 0.00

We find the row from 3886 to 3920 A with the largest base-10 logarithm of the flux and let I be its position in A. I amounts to 3909.0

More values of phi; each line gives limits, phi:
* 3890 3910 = 9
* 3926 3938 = -7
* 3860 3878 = -2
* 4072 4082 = 0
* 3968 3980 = 7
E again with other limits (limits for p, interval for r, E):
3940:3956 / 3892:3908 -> 0.95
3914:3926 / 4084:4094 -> 1.08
